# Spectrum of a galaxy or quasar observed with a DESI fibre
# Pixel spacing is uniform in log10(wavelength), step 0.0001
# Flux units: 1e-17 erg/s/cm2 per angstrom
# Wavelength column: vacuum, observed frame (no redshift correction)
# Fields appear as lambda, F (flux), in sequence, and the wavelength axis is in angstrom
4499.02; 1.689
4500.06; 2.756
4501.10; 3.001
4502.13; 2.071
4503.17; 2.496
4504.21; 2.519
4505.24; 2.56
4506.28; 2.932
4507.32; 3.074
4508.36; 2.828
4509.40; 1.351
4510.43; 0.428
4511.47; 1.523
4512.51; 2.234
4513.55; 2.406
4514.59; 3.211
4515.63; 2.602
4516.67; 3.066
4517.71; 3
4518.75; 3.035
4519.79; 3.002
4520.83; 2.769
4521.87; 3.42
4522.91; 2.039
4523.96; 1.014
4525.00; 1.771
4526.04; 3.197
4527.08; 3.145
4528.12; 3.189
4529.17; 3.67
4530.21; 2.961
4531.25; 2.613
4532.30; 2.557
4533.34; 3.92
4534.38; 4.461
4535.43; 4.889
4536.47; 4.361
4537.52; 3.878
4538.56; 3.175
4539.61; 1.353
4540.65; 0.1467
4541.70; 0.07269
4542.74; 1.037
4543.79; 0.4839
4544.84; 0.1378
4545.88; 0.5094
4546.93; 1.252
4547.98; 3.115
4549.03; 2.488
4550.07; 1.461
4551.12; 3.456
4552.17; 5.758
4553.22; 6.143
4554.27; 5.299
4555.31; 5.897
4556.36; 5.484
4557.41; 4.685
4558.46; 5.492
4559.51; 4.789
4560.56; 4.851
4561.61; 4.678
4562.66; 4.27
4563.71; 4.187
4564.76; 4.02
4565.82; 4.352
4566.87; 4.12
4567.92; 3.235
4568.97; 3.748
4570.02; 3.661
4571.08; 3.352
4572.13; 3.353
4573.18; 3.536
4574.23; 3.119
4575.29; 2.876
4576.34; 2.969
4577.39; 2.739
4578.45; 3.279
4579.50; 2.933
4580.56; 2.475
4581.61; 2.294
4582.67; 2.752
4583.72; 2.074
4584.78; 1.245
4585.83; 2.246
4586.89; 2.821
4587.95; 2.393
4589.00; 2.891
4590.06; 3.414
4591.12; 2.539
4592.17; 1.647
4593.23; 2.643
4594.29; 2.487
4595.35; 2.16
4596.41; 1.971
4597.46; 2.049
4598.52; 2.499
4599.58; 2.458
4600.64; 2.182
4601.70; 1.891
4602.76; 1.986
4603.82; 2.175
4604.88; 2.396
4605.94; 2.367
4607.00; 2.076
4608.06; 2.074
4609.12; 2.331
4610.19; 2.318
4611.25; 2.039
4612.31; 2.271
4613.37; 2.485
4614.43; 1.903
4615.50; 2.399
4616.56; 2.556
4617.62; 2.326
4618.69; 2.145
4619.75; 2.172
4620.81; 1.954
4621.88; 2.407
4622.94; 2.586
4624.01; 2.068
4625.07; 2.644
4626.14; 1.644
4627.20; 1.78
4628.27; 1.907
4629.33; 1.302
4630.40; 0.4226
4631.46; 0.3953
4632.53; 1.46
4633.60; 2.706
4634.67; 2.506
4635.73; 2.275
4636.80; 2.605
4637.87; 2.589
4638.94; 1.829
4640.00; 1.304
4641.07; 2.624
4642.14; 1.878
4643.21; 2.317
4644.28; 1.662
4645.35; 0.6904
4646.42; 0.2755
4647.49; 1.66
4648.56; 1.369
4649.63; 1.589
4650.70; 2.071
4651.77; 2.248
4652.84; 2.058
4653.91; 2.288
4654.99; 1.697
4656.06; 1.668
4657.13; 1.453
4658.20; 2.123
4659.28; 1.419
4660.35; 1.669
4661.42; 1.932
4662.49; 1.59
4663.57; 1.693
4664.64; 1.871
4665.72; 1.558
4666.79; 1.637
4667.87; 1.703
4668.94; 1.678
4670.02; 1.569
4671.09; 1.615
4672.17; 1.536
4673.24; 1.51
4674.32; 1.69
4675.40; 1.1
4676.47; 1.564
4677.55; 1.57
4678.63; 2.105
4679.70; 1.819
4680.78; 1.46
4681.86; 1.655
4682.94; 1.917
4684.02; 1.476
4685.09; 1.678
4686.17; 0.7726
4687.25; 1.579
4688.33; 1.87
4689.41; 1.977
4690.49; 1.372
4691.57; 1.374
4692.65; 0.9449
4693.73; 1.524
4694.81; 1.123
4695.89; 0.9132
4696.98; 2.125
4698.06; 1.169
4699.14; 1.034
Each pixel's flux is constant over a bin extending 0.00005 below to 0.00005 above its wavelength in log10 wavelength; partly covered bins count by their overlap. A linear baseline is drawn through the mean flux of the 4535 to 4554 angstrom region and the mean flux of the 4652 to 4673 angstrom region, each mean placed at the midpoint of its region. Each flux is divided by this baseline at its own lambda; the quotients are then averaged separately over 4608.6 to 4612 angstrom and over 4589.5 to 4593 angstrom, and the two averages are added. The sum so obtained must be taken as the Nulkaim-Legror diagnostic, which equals 2.3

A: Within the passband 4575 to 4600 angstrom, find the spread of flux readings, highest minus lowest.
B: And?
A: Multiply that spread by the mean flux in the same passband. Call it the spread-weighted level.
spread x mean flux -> 5.4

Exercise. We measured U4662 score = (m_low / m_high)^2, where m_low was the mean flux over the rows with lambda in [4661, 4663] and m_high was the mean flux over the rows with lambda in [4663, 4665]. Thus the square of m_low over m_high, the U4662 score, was 1.0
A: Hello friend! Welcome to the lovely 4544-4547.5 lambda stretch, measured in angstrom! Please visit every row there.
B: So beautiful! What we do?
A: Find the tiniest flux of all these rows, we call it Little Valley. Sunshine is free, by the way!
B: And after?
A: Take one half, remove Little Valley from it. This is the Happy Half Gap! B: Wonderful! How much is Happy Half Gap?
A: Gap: 0.4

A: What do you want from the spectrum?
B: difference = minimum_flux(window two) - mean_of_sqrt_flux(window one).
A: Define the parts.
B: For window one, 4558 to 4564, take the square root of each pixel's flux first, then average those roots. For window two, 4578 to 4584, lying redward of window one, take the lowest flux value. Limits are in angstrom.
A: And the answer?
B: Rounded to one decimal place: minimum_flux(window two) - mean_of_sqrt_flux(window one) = -0.1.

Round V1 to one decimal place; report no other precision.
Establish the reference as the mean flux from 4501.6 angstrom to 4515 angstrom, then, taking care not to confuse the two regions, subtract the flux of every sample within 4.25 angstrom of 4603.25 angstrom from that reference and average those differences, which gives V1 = 0.1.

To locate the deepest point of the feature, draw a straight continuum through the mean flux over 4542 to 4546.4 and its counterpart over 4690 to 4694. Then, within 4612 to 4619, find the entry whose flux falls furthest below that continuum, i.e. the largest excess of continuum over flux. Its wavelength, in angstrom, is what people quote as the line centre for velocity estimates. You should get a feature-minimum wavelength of 4614.43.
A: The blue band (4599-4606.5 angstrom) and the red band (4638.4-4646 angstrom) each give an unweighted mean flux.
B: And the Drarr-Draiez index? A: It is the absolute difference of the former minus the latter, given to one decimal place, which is 0.5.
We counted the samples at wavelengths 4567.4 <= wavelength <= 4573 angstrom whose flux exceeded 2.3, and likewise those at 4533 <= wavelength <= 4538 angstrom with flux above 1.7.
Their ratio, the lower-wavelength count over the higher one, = 1.0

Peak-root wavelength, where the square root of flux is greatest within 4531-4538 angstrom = 4535.43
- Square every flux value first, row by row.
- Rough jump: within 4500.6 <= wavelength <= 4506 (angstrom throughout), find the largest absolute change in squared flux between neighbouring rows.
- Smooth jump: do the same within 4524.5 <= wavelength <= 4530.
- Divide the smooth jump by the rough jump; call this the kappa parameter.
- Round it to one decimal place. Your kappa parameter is 1.5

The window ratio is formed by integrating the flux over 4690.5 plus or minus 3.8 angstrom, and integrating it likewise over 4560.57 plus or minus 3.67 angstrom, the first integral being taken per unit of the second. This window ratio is 0.33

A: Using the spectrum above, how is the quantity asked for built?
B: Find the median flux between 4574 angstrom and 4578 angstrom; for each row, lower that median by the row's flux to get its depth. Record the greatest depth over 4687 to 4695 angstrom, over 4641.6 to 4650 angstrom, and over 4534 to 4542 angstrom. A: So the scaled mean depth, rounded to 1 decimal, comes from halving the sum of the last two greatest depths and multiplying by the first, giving 5.4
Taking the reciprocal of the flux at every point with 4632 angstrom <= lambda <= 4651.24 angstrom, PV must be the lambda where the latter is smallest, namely 4633.60 angstrom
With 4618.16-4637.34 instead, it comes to 4633.60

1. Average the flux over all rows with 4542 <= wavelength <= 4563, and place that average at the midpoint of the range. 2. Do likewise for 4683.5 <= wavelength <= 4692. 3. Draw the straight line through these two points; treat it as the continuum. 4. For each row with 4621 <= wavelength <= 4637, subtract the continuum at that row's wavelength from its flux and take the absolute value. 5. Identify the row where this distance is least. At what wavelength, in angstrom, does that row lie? 4635.73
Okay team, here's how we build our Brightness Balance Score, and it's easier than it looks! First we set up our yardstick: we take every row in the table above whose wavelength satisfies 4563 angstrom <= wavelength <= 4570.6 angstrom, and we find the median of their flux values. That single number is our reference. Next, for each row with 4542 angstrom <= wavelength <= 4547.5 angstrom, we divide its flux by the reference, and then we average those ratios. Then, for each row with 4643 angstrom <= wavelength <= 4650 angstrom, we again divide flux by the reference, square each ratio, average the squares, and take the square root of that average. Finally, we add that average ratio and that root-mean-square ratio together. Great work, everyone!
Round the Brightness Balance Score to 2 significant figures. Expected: 0.54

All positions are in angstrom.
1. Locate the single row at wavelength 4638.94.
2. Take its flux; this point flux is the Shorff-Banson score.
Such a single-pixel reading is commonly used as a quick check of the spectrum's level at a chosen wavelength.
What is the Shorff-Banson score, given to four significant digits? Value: 1.829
